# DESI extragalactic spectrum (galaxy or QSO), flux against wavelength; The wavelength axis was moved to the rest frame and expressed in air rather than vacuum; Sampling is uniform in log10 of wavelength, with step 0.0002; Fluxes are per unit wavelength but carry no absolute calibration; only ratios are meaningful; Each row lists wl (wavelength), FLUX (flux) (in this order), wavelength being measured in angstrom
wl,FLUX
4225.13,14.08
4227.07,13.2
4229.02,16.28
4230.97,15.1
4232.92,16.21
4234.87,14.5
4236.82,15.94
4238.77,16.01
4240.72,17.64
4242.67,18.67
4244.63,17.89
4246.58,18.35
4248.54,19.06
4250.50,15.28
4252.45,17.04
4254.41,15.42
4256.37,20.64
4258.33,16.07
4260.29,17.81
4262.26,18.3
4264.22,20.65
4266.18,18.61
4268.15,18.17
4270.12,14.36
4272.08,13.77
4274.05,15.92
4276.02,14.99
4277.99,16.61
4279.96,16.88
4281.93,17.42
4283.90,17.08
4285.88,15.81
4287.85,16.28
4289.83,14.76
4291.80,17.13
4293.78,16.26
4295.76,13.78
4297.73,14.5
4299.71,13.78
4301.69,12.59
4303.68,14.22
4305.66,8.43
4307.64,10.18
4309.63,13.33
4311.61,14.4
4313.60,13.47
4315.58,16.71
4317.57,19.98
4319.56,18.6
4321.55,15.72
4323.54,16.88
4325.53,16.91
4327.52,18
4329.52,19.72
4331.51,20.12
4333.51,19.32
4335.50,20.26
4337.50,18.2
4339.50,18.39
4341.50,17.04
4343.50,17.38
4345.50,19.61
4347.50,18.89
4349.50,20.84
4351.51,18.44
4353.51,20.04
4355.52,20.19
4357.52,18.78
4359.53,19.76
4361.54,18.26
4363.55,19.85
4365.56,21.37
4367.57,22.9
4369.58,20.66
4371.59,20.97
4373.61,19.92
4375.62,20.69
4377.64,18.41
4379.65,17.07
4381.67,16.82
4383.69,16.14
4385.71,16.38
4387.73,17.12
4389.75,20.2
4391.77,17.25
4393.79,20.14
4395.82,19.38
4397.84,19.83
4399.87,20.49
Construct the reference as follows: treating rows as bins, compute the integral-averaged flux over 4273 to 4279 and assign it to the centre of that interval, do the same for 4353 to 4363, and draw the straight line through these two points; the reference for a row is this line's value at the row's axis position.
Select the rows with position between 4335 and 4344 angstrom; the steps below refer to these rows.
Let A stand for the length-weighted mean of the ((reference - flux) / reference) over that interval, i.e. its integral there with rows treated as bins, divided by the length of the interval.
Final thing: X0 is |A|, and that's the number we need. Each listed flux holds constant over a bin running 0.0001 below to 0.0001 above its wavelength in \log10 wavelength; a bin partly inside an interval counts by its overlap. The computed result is 0.02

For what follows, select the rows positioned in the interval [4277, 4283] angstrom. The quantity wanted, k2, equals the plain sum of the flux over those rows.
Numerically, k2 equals 50.9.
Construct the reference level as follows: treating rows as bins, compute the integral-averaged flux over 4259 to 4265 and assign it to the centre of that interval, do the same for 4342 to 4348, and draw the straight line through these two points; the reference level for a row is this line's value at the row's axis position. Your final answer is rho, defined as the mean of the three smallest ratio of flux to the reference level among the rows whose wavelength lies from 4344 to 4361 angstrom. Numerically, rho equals 1.01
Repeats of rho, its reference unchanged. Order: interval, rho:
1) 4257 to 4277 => 0.77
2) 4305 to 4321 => 0.57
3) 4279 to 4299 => 0.77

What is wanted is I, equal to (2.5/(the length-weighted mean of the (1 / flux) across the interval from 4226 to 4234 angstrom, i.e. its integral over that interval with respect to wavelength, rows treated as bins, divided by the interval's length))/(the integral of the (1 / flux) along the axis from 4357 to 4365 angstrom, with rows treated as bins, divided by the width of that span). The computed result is 727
